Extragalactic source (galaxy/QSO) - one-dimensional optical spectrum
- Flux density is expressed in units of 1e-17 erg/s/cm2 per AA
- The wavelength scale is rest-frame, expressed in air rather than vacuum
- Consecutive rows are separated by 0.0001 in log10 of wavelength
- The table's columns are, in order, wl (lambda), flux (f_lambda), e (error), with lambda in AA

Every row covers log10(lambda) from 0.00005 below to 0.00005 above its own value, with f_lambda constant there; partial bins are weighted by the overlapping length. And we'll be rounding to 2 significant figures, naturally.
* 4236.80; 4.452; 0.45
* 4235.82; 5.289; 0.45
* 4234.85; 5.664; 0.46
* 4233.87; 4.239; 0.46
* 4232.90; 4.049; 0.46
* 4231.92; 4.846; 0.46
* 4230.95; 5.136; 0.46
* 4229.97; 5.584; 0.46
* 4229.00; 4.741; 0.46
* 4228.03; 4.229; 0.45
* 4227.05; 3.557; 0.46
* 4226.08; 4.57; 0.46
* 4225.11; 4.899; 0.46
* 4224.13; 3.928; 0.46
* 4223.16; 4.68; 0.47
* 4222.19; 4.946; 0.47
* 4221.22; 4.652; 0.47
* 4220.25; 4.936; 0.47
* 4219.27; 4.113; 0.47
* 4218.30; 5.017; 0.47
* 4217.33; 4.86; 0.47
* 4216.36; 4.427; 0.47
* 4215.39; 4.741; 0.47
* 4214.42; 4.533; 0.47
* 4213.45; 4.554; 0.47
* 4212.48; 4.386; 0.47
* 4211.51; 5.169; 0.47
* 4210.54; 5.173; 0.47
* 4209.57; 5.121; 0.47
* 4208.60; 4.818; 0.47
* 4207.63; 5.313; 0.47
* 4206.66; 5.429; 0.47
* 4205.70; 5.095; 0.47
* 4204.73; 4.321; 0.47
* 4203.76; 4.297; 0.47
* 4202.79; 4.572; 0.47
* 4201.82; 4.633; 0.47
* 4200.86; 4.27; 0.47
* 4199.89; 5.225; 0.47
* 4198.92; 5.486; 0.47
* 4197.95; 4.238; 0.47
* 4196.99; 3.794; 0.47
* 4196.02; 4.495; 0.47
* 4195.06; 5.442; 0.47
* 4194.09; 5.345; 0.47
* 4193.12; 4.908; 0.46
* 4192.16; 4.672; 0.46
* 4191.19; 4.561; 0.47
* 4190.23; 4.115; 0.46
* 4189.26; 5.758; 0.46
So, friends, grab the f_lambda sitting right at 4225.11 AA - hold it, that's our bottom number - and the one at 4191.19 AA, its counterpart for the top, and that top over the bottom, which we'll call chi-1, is 0.93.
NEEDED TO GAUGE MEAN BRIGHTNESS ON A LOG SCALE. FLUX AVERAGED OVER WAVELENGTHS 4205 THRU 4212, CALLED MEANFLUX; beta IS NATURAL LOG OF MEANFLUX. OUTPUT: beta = 1.64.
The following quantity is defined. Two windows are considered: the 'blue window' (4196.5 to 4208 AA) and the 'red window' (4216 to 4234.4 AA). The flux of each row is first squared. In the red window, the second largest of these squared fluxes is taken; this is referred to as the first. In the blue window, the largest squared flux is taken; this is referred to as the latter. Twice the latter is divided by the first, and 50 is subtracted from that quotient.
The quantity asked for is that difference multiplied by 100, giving -4772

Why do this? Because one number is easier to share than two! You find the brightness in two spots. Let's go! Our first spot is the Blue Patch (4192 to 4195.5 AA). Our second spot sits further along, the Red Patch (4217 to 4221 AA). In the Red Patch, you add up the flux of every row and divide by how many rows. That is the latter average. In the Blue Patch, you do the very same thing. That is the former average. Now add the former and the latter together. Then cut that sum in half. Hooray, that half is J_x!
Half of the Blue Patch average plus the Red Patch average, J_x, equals 4.9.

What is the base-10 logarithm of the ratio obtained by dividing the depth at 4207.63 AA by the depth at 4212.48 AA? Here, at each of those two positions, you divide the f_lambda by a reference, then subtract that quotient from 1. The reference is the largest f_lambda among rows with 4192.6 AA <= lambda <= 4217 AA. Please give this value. -0.8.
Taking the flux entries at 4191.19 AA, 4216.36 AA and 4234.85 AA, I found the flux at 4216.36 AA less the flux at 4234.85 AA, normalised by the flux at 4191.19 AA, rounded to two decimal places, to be -0.27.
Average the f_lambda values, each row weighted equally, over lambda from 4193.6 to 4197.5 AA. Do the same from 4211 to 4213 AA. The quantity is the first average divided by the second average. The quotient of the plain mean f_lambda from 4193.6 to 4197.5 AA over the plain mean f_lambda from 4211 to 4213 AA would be 1.00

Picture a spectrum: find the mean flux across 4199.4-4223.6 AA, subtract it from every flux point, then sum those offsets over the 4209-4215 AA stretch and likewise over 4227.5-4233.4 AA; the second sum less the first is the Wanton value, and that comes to -0.4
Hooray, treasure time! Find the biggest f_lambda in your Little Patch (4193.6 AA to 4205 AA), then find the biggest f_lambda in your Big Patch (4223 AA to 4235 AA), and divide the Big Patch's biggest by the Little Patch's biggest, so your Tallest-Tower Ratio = 1.03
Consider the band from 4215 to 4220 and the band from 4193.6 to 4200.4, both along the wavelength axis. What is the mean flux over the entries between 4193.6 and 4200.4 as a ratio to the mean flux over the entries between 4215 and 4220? 1.05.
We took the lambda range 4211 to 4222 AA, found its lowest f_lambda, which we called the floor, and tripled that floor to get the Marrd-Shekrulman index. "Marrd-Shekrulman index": 12.3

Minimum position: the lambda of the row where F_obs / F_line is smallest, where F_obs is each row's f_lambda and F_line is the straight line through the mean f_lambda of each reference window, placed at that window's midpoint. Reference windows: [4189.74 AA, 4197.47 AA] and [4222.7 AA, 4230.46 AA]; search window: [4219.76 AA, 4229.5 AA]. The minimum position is 4227.05 AA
